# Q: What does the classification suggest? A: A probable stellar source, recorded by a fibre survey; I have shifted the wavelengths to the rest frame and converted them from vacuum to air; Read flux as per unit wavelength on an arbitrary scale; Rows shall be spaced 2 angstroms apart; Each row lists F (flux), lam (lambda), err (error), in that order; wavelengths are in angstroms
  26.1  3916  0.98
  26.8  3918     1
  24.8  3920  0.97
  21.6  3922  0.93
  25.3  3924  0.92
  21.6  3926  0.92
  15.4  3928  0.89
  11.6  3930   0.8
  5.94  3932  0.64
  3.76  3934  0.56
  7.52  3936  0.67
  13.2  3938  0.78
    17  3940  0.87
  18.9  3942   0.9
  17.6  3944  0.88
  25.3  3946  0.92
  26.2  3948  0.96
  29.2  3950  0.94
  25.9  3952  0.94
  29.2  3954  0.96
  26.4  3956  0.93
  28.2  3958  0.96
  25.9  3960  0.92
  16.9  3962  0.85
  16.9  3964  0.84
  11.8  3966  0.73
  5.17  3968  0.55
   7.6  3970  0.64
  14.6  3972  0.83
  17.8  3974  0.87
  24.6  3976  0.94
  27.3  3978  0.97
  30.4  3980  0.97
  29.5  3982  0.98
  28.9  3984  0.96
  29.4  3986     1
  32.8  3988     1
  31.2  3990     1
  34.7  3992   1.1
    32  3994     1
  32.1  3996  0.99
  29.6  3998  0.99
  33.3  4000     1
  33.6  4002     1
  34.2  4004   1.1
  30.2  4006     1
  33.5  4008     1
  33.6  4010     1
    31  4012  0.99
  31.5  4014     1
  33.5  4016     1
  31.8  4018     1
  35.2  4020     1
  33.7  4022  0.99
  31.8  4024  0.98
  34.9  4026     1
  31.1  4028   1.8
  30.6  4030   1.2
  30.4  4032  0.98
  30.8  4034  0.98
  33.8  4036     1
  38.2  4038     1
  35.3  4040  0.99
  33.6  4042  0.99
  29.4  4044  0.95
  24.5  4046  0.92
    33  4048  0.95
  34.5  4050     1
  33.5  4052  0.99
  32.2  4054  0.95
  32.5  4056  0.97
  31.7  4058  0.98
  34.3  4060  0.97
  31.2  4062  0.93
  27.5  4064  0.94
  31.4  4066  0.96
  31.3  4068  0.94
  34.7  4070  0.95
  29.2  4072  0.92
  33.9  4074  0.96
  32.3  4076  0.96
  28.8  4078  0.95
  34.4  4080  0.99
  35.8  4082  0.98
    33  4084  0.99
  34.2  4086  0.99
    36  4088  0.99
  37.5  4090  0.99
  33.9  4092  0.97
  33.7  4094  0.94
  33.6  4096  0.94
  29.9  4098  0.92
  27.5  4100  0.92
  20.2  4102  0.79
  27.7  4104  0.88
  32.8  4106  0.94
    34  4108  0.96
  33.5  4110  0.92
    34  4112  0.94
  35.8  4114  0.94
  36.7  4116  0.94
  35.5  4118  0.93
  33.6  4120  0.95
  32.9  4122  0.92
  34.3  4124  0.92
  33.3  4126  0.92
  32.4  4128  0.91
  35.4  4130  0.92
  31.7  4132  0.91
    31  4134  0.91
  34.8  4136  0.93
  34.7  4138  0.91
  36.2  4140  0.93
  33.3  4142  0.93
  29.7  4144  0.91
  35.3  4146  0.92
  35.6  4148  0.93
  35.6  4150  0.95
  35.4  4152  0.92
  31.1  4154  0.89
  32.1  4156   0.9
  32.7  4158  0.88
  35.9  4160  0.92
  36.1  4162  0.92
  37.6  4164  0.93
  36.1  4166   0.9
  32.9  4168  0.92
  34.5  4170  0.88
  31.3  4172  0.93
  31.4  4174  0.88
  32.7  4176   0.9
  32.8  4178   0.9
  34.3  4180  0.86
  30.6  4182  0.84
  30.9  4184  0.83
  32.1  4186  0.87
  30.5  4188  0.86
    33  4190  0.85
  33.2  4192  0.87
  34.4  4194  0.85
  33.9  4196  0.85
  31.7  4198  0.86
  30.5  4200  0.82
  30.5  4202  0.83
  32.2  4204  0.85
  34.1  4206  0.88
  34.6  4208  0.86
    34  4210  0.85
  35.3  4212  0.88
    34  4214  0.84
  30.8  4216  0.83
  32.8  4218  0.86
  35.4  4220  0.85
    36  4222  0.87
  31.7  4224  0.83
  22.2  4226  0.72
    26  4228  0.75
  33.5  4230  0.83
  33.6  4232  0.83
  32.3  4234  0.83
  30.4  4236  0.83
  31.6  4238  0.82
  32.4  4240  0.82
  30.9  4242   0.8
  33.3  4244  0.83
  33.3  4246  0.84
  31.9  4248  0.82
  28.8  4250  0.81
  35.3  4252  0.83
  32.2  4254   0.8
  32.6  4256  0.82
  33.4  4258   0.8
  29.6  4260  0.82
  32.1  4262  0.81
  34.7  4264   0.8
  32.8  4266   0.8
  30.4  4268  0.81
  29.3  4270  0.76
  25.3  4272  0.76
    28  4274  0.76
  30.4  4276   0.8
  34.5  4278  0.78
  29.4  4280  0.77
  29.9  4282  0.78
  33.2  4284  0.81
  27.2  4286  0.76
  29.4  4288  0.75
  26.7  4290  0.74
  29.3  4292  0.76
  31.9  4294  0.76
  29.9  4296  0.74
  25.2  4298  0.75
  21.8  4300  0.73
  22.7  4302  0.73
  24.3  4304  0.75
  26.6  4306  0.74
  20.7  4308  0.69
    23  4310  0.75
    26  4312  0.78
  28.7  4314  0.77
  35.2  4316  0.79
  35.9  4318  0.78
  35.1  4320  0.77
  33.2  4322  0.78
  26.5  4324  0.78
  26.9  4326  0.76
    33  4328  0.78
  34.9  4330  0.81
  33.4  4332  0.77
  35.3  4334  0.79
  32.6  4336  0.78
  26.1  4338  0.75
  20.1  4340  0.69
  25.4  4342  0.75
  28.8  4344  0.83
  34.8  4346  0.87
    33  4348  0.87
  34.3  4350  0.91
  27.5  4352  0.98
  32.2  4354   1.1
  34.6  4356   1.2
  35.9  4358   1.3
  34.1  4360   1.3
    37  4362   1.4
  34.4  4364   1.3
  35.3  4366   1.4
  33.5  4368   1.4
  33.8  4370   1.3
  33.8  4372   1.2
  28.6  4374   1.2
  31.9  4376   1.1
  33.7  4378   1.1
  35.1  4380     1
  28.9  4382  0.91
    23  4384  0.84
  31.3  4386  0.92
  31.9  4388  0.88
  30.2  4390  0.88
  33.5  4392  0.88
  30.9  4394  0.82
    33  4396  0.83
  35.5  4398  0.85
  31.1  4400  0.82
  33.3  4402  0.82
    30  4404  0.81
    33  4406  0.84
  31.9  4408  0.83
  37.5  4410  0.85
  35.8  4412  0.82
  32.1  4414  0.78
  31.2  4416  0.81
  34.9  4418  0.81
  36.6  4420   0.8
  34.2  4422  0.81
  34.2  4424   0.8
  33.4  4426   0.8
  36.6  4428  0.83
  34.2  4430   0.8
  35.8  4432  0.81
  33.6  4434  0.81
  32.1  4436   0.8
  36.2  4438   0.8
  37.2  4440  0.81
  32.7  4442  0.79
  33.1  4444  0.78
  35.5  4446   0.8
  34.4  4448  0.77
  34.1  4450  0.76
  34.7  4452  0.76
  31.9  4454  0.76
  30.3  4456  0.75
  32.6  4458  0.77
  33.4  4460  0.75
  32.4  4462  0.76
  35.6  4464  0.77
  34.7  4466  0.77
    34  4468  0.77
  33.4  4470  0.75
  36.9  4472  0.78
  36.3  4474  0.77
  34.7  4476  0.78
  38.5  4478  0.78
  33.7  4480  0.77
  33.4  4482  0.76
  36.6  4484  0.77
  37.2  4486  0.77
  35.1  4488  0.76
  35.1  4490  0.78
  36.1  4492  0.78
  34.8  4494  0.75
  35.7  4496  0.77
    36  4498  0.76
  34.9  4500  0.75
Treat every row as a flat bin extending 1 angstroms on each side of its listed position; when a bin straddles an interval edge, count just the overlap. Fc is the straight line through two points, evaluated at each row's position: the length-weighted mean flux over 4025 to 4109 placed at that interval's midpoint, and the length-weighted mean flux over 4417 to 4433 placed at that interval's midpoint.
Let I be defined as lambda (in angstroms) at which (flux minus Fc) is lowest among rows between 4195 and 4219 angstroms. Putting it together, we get 4202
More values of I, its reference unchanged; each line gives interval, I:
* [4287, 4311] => 4308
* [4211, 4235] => 4226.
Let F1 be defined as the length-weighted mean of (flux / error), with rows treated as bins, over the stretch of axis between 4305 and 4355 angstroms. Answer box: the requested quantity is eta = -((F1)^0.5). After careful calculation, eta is -6.1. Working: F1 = 37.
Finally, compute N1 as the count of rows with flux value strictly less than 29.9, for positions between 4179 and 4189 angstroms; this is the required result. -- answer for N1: 0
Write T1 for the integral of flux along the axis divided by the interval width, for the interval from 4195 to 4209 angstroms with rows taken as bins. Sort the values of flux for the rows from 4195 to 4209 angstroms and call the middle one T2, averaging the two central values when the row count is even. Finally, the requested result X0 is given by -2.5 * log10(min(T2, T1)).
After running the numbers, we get -3.77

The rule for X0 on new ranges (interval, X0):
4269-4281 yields -3.67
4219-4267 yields -3.76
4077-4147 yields -3.80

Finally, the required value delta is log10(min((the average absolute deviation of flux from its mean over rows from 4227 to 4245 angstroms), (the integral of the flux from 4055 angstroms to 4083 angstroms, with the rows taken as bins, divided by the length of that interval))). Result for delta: 0.21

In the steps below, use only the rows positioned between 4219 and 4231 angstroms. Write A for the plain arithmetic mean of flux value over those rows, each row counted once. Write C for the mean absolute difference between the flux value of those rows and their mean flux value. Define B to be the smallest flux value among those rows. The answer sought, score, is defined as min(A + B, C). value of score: 4.5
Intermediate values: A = 31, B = 22.2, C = 4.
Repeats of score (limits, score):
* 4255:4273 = 2.2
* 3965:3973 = 3.4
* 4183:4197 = 1.2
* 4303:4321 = 4.7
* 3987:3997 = 1.0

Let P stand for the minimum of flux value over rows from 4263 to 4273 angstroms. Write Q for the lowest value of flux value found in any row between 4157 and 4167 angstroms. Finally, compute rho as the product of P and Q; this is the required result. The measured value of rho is 827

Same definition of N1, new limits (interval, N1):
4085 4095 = 0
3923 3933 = 5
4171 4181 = 0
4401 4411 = 0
